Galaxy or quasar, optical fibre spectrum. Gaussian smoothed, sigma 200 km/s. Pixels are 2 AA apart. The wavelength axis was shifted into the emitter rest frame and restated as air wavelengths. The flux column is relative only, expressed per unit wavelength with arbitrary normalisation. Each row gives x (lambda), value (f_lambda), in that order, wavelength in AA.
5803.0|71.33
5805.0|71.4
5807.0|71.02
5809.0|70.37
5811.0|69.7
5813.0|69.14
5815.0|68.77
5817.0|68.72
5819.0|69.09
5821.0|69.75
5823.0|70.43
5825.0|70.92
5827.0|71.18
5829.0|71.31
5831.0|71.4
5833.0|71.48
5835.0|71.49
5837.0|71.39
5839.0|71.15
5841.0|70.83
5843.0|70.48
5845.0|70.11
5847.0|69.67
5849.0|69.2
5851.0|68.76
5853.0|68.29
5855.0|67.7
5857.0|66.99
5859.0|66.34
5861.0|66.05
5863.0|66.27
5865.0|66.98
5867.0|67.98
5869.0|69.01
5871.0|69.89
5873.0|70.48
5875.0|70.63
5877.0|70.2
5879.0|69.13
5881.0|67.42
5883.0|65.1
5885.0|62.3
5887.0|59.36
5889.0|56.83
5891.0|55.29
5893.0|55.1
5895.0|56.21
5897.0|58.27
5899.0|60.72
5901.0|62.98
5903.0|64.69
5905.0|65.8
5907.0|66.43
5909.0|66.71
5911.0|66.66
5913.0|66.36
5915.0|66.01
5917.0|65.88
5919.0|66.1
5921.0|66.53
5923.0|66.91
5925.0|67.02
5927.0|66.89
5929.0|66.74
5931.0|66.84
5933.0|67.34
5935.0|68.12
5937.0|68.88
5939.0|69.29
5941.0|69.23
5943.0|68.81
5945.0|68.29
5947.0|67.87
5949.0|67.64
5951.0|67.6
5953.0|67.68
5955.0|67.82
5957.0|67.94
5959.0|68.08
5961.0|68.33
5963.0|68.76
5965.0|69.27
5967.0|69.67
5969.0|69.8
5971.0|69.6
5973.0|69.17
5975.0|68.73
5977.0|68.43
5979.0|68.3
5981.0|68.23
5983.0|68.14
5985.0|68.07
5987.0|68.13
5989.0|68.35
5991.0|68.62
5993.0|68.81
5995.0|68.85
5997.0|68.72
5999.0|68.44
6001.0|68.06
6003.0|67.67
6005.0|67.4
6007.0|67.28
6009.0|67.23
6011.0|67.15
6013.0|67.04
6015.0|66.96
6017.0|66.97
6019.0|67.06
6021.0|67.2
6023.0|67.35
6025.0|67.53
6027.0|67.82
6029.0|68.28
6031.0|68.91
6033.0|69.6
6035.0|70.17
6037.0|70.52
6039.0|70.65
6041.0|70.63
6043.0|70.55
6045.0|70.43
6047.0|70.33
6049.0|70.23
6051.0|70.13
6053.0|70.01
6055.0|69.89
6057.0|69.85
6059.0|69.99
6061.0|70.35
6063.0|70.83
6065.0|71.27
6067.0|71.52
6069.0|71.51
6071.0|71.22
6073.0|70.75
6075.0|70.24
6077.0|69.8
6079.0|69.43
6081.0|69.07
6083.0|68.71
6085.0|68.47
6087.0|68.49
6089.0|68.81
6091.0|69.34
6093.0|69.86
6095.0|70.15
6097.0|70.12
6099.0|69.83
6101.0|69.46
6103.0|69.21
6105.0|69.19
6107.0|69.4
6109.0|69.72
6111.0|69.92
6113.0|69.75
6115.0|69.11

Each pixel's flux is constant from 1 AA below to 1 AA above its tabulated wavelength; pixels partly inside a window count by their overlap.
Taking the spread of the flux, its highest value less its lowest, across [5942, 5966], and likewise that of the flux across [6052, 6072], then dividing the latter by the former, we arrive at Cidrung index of 1.0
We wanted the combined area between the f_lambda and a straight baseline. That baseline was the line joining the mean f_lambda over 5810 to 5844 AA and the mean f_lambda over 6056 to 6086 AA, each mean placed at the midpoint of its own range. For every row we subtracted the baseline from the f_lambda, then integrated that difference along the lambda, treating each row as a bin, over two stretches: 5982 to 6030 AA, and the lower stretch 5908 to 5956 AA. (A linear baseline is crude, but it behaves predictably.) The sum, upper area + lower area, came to -260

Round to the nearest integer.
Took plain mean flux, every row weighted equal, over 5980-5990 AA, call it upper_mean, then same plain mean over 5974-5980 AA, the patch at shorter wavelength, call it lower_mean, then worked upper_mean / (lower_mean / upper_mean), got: 68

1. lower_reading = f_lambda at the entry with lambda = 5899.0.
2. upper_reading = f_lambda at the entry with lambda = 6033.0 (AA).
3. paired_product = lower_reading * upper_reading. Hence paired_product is 4226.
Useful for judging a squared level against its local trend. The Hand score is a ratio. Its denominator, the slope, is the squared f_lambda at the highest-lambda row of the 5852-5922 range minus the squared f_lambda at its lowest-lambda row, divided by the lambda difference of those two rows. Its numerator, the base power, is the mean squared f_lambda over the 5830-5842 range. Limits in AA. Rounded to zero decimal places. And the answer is -1456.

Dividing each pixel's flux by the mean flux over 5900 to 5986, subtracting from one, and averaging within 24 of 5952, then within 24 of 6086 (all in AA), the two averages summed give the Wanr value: -0.04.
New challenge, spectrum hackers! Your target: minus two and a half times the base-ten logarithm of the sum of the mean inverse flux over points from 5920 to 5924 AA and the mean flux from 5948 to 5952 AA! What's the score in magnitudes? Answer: -4.575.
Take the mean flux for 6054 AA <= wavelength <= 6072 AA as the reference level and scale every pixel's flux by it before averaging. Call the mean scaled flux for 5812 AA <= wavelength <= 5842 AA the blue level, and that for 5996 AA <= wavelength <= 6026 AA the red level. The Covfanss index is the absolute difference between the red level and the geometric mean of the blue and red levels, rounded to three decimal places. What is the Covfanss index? 0.021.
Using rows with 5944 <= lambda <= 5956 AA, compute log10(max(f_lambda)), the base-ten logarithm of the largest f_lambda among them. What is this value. 1.83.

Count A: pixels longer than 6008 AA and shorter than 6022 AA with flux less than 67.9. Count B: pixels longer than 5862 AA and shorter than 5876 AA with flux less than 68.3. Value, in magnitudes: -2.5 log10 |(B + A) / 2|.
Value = -1.75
